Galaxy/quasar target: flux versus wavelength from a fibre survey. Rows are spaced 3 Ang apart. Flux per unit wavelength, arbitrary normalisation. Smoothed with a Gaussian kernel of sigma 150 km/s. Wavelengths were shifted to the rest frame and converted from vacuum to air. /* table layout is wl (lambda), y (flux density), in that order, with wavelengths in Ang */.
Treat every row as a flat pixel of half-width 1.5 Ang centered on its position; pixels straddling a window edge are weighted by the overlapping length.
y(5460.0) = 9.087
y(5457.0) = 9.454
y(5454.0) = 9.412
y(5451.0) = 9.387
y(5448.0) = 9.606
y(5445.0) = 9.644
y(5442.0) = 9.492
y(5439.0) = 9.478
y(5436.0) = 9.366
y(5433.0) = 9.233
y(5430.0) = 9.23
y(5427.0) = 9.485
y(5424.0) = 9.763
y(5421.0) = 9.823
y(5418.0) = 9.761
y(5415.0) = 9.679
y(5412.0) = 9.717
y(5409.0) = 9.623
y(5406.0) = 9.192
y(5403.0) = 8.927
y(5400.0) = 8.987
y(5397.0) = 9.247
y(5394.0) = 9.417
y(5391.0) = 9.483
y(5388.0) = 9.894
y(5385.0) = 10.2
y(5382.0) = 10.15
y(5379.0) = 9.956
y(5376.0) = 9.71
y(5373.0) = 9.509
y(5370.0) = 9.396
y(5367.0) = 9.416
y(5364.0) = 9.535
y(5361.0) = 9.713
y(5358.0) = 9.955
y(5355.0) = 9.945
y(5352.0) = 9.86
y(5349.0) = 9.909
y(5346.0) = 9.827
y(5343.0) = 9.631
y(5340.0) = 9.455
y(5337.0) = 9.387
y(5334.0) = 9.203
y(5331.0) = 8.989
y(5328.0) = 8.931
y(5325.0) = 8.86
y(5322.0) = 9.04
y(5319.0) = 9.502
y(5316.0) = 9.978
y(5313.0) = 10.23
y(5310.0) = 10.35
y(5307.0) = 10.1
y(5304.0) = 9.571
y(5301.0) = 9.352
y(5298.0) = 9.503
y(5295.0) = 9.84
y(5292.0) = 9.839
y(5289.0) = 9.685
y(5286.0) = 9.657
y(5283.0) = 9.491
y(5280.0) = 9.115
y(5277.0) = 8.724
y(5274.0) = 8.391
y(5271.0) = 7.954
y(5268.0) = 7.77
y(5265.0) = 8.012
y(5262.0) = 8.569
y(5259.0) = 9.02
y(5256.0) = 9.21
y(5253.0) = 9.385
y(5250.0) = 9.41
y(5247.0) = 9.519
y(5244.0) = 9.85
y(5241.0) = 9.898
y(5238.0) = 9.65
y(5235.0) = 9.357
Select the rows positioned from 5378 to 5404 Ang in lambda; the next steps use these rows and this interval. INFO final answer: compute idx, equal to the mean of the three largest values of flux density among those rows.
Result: 10.1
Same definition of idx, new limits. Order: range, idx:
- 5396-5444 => 9.8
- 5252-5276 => 9.2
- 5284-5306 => 9.8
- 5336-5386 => 10.1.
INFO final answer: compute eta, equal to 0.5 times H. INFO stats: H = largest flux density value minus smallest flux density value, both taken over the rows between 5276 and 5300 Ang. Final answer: 0.56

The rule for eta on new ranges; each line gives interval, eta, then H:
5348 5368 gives 0.27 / 0.5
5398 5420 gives 0.42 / 0.8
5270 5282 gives 0.58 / 1.2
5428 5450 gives 0.21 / 0.4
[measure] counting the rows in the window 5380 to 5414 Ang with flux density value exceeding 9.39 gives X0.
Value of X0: 7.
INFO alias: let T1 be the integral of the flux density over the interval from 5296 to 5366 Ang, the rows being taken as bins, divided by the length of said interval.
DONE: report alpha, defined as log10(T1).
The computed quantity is 0.982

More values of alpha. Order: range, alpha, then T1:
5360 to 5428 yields 0.982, 9.59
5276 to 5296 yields 0.977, 9.49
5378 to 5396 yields 0.993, 9.83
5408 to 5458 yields 0.979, 9.54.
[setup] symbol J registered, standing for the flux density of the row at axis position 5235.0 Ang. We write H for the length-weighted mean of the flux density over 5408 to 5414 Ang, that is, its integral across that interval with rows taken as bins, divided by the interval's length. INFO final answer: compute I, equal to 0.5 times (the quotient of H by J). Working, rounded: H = 9.7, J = 9.357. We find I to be 0.52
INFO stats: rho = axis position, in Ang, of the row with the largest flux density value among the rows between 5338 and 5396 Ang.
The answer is 5385.0 Ang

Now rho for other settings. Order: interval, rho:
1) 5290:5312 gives 5310.0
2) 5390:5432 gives 5421.0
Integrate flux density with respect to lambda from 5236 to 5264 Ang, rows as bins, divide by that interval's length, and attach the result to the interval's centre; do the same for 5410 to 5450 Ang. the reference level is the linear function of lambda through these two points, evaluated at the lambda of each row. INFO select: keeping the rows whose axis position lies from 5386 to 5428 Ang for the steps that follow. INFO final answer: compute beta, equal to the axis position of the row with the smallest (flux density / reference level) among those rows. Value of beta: 5403.0 Ang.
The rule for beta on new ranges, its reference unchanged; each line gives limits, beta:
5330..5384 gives 5331.0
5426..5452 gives 5433.0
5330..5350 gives 5331.0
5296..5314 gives 5301.0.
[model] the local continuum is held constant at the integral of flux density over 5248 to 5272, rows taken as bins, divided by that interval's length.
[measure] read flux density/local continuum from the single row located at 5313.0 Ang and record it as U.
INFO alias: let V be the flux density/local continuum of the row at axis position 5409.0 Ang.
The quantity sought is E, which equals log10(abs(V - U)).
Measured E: -1.2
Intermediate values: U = 1.18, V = 1.11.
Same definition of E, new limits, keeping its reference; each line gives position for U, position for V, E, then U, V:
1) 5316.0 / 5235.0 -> -1.1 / 1.15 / 1.08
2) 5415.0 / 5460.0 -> -1.2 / 1.11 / 1.04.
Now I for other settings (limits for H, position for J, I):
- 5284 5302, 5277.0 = 0.55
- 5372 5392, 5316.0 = 0.49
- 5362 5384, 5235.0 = 0.52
